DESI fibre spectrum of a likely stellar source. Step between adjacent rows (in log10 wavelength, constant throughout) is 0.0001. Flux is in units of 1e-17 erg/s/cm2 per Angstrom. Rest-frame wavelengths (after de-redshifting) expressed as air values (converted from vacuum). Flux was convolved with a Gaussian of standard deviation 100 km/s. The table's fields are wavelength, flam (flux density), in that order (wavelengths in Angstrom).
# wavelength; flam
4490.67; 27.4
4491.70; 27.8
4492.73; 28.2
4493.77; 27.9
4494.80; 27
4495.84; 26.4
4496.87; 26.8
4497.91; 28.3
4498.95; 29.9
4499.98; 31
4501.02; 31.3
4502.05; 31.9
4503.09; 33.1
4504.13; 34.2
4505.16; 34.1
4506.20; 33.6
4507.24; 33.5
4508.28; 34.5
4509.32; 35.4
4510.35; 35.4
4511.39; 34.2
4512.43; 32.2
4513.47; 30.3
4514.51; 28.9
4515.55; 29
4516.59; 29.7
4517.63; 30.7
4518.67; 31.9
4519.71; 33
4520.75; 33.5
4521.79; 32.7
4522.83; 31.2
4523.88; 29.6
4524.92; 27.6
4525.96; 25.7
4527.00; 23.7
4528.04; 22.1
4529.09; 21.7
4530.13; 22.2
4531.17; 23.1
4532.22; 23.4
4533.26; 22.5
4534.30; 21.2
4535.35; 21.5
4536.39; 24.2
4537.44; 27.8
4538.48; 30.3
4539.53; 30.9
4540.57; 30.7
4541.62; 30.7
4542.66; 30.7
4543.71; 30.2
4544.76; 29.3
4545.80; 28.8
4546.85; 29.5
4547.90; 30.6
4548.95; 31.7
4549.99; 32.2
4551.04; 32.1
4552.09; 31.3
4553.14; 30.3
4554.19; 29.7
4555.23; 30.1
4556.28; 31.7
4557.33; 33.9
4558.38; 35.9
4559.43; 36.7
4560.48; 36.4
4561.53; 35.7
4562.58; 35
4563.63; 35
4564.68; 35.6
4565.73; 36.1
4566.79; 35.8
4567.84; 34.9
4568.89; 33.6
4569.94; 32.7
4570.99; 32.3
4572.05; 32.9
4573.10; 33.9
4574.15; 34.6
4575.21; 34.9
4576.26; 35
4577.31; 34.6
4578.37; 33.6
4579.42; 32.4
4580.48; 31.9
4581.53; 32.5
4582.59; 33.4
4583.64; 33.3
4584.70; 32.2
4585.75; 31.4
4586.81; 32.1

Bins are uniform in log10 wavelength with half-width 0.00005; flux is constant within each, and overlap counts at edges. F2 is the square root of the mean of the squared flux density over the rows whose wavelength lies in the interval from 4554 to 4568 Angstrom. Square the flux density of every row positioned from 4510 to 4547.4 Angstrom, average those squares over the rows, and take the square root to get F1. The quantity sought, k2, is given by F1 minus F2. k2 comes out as -6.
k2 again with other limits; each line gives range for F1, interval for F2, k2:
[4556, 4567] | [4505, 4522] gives 3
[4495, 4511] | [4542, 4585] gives -1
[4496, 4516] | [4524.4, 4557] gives 4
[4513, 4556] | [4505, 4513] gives -5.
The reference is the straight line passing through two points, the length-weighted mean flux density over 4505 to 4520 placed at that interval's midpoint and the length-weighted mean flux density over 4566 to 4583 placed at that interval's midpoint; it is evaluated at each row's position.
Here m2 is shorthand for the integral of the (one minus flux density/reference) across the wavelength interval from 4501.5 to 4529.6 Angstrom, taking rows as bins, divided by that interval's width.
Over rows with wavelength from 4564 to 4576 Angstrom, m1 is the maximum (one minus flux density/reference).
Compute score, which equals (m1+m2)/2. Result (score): 0.04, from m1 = 0.04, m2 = 0.048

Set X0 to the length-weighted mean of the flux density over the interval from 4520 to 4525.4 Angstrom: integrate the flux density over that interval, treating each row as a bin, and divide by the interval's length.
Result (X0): 31.0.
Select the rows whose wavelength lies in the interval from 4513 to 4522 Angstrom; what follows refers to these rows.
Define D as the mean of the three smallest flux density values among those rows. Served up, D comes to 29.2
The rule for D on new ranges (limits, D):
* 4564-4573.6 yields 32.6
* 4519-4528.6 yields 23.8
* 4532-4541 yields 21.7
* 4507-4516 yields 29.4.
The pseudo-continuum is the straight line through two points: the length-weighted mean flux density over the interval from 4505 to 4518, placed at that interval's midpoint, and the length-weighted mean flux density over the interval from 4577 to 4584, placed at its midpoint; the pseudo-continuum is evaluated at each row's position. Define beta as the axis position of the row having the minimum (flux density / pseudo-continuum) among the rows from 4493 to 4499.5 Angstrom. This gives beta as 4495.84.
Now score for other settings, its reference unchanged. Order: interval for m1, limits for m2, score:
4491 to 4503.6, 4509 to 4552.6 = 0.15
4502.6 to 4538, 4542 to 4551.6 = 0.22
